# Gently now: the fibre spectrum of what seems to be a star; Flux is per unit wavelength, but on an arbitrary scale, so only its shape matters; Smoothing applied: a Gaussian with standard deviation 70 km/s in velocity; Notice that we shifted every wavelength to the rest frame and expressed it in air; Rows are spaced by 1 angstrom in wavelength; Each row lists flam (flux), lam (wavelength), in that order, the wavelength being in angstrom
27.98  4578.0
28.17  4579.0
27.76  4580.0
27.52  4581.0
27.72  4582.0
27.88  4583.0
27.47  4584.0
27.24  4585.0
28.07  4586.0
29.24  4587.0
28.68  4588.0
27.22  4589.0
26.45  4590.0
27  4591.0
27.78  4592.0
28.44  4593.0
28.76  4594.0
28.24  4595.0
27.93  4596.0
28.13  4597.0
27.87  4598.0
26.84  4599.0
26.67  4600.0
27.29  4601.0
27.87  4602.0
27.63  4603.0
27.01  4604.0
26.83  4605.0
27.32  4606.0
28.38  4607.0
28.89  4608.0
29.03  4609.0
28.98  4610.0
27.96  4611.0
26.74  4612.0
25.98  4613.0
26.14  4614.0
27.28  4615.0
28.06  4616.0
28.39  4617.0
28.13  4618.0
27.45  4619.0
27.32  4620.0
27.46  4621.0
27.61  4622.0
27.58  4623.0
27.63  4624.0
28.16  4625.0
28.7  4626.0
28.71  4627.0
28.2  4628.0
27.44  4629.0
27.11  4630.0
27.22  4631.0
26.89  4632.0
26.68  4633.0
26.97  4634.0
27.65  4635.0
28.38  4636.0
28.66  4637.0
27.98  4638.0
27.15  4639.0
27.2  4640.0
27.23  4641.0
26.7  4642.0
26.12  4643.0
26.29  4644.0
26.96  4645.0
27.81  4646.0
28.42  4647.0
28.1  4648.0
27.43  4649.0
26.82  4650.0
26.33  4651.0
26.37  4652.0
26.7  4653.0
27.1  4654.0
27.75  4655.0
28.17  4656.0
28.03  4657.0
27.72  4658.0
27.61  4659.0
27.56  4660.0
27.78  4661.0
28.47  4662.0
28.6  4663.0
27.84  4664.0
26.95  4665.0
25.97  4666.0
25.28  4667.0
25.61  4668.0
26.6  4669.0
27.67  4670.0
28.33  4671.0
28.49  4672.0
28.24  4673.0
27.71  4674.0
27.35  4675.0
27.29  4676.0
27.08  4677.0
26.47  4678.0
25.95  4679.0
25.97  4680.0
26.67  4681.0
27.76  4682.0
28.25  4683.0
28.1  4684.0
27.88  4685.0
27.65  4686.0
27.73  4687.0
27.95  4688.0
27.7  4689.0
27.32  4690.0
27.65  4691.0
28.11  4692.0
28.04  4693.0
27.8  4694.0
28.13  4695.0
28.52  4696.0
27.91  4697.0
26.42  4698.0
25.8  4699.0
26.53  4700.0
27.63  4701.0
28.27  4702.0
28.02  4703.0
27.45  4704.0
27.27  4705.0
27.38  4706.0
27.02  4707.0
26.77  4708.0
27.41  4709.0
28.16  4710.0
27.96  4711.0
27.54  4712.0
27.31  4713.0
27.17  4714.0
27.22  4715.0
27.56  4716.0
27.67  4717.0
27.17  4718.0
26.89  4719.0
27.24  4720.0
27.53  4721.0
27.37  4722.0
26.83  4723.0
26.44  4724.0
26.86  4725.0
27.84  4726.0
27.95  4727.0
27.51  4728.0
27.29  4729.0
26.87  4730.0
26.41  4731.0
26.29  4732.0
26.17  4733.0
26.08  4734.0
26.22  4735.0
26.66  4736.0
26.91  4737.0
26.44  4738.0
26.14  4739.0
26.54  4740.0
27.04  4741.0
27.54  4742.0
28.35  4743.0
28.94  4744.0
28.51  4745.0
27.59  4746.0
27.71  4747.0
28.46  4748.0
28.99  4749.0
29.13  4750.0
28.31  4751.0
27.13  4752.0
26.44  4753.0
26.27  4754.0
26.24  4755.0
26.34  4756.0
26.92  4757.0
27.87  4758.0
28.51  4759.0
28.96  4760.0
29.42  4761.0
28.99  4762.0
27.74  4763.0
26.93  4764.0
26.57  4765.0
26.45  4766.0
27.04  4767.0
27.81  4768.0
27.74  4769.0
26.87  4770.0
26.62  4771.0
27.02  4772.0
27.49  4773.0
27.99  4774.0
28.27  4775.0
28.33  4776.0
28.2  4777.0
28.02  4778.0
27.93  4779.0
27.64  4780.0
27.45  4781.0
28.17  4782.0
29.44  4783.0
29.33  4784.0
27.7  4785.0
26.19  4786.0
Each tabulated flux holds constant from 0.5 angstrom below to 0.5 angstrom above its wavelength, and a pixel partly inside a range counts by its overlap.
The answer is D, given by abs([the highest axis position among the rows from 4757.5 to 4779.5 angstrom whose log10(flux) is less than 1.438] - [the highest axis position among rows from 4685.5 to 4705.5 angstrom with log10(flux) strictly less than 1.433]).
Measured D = 72 angstrom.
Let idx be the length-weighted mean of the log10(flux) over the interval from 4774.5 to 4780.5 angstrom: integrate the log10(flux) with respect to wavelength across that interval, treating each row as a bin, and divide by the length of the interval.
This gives 1.45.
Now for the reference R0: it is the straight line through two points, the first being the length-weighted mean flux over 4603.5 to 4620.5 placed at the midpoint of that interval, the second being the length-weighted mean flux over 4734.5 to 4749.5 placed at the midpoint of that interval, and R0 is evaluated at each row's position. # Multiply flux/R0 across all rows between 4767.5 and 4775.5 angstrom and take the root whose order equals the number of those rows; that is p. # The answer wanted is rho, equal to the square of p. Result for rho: 1.00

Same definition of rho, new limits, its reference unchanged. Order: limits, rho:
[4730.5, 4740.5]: 0.92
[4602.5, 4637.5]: 1.00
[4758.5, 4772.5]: 1.01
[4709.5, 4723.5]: 0.99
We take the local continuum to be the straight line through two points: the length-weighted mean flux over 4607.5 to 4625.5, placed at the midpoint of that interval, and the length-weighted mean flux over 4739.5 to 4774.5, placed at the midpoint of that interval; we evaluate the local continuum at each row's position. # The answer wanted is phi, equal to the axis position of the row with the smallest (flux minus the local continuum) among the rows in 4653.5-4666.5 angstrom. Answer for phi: 4666.0 angstrom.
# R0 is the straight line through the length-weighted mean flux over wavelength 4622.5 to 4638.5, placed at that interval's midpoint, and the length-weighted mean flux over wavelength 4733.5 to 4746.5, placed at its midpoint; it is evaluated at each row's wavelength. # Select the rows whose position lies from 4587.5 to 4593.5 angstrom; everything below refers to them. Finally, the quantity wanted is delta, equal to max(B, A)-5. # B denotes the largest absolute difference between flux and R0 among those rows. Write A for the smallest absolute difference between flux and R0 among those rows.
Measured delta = -3.48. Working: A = 0.18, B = 1.52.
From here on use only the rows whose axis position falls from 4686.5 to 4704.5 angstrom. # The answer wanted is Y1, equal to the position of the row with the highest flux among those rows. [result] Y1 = 4696.0 angstrom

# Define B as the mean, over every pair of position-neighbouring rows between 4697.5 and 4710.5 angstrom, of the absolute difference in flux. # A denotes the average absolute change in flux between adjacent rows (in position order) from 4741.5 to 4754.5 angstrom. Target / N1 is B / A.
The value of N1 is 0.87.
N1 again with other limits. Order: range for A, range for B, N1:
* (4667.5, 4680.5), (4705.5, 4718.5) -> 0.73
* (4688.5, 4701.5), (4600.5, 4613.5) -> 1.02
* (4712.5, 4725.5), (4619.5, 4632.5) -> 0.98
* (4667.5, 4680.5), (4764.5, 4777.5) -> 0.83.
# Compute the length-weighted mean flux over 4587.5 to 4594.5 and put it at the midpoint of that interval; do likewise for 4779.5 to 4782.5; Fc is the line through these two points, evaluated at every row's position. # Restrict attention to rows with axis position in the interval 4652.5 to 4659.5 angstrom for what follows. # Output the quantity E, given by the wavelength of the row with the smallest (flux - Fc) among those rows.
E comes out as 4653.0 angstrom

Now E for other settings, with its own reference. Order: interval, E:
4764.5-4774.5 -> 4766.0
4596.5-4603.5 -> 4600.0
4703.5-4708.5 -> 4708.0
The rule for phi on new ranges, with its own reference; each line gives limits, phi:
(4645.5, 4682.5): 4667.0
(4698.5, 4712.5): 4699.0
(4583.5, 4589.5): 4589.0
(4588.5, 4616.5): 4613.0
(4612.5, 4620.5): 4613.0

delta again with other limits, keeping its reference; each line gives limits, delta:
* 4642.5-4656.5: -3.44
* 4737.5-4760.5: -2.97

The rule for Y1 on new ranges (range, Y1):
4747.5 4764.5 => 4761.0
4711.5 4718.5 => 4717.0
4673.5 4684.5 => 4683.0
